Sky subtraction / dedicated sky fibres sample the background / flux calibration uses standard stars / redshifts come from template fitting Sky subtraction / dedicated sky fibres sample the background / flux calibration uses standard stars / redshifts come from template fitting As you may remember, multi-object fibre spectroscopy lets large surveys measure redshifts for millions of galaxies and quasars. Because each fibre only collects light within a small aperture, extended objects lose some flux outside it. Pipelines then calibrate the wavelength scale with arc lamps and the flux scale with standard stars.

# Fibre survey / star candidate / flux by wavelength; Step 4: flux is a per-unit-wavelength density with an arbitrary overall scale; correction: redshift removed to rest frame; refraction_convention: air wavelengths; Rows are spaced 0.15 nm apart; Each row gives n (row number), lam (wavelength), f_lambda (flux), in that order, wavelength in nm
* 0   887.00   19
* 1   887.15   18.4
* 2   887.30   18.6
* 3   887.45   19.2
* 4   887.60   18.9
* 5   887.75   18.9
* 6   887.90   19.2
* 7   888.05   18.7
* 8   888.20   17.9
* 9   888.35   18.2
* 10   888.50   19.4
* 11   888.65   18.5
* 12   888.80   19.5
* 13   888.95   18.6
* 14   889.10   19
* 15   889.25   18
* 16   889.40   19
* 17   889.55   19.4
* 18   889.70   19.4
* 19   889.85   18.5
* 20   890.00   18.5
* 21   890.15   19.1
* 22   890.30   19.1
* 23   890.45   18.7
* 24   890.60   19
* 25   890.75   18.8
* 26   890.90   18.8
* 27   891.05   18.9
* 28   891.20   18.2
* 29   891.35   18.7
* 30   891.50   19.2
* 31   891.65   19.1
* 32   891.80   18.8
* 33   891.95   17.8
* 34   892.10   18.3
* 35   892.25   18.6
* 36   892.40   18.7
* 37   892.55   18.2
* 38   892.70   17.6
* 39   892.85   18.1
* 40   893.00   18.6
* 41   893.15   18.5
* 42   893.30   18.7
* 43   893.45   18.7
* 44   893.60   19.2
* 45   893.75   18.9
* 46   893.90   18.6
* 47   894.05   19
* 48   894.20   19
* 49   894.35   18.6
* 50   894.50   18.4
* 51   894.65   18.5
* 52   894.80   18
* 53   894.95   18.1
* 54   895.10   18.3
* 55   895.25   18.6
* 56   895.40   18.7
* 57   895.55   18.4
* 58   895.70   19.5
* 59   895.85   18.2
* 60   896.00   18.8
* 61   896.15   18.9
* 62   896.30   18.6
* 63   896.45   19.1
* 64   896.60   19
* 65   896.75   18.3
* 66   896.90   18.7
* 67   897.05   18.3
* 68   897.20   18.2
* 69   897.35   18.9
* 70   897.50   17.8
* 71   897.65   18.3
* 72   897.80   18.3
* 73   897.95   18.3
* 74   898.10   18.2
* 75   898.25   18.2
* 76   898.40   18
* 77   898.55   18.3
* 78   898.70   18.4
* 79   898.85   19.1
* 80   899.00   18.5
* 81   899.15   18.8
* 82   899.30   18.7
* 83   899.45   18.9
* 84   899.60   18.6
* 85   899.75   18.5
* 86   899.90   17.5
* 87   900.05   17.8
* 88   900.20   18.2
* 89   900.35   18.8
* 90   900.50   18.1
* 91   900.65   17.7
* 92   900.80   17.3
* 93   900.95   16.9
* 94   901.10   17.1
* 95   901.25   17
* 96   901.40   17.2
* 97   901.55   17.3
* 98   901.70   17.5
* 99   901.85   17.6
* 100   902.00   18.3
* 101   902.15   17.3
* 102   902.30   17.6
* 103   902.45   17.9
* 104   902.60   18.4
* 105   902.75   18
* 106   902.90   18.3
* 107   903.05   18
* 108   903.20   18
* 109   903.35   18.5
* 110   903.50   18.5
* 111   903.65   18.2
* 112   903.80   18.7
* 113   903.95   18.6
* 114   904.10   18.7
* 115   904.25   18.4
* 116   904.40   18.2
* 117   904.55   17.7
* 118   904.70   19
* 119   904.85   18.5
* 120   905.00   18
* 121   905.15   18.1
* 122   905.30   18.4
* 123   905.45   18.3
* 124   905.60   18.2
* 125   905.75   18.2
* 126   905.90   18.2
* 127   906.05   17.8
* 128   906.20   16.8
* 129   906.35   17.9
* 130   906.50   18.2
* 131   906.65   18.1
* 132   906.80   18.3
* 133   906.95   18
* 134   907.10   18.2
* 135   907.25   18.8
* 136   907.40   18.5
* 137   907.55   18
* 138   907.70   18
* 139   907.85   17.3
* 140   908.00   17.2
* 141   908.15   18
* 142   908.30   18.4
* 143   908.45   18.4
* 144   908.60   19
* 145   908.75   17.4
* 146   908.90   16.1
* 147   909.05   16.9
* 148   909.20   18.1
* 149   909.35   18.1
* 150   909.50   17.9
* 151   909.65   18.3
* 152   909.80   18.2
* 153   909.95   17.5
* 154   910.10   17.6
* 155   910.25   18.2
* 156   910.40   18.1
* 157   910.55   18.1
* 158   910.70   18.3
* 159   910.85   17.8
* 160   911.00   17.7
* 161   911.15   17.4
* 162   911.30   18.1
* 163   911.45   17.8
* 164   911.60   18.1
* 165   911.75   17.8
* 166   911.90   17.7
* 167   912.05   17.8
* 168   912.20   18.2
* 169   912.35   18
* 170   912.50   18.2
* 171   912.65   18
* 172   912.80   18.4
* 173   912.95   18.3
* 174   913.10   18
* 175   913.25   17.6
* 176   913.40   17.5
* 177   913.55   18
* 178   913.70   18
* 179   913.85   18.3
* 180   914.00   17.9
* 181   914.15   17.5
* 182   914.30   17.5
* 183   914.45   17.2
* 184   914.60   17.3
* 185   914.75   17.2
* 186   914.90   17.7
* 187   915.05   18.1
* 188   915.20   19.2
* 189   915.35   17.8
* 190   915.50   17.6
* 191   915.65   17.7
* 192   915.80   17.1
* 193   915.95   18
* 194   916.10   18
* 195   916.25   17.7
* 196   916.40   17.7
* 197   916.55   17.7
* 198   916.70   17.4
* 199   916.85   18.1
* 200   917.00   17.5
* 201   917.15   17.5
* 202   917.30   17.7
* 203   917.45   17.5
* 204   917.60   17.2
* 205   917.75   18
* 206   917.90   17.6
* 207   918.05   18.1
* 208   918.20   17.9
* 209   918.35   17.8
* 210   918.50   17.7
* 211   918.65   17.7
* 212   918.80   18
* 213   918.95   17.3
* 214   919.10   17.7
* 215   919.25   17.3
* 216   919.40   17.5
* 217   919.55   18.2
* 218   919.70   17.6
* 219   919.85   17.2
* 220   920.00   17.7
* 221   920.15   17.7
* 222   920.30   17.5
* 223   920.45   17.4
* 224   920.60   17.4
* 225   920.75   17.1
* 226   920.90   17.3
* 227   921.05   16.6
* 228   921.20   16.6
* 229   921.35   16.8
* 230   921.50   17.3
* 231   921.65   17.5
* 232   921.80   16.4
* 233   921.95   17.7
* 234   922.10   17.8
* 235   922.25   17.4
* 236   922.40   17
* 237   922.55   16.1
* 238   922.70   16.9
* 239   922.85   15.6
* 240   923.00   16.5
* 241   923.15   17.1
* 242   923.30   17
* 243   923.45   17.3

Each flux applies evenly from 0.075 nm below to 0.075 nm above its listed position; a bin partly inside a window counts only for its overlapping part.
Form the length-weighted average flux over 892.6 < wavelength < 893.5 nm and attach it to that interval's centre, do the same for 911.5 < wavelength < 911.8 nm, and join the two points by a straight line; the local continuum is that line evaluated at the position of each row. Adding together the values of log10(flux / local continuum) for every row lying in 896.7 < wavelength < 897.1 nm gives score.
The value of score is 0.01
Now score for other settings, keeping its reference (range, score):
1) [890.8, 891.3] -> 0.02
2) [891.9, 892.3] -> -0.01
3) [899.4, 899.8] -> 0.03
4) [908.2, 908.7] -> 0.04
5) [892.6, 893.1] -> -0.02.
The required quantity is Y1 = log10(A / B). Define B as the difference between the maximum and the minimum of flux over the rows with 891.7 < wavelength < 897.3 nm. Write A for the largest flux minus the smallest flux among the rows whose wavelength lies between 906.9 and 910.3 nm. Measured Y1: 0.18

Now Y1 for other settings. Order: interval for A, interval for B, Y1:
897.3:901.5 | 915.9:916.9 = 0.50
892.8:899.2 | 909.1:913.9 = 0.23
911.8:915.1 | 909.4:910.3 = 0.18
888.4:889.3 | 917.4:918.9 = 0.22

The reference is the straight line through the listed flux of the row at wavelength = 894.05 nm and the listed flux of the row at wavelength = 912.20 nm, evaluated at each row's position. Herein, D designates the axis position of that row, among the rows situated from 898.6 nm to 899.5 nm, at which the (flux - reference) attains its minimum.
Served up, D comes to 898.70 nm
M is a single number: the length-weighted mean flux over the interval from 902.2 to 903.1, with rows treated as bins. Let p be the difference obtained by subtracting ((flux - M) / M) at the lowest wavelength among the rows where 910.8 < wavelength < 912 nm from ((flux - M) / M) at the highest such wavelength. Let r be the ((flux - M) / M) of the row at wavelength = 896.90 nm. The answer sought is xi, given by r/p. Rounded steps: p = -0.01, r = 0.04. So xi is -7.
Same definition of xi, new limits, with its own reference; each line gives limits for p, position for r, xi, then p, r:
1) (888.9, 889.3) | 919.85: 1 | -0.03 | -0.05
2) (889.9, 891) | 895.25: 2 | 0.02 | 0.03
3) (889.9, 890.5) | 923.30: -5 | 0.01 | -0.06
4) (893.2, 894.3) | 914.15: -2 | 0.02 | -0.03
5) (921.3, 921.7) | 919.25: -1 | 0.04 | -0.04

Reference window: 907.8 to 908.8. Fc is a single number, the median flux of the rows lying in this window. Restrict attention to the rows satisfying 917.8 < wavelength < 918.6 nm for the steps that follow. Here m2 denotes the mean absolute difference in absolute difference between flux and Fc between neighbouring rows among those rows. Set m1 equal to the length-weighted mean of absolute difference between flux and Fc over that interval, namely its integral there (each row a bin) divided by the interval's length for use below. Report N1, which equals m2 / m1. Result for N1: 0.6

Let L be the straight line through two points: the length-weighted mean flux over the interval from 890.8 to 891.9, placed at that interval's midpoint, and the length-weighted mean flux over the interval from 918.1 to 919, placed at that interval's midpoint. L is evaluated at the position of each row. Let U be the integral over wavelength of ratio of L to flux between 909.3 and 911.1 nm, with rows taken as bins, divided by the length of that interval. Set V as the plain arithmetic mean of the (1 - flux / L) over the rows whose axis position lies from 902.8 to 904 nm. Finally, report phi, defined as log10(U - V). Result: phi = 0.0029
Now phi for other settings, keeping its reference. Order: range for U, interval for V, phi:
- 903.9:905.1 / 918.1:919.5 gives -0.0041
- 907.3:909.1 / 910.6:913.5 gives 0.0078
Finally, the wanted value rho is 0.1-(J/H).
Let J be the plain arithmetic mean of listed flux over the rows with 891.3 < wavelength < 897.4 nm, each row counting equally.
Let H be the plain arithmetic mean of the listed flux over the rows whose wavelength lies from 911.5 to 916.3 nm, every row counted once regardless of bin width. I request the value -0.941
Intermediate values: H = 17.9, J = 18.6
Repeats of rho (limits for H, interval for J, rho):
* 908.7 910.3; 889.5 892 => -0.966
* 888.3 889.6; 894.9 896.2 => -0.888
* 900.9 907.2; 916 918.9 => -0.885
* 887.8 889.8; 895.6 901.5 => -0.871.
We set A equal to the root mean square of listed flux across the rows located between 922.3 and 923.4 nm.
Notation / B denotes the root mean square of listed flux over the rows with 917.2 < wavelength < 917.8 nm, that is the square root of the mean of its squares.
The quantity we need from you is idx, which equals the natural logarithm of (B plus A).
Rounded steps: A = 16.6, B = 17.6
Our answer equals 3.533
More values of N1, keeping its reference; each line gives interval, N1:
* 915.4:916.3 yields 1.2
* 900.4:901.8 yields 0.3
